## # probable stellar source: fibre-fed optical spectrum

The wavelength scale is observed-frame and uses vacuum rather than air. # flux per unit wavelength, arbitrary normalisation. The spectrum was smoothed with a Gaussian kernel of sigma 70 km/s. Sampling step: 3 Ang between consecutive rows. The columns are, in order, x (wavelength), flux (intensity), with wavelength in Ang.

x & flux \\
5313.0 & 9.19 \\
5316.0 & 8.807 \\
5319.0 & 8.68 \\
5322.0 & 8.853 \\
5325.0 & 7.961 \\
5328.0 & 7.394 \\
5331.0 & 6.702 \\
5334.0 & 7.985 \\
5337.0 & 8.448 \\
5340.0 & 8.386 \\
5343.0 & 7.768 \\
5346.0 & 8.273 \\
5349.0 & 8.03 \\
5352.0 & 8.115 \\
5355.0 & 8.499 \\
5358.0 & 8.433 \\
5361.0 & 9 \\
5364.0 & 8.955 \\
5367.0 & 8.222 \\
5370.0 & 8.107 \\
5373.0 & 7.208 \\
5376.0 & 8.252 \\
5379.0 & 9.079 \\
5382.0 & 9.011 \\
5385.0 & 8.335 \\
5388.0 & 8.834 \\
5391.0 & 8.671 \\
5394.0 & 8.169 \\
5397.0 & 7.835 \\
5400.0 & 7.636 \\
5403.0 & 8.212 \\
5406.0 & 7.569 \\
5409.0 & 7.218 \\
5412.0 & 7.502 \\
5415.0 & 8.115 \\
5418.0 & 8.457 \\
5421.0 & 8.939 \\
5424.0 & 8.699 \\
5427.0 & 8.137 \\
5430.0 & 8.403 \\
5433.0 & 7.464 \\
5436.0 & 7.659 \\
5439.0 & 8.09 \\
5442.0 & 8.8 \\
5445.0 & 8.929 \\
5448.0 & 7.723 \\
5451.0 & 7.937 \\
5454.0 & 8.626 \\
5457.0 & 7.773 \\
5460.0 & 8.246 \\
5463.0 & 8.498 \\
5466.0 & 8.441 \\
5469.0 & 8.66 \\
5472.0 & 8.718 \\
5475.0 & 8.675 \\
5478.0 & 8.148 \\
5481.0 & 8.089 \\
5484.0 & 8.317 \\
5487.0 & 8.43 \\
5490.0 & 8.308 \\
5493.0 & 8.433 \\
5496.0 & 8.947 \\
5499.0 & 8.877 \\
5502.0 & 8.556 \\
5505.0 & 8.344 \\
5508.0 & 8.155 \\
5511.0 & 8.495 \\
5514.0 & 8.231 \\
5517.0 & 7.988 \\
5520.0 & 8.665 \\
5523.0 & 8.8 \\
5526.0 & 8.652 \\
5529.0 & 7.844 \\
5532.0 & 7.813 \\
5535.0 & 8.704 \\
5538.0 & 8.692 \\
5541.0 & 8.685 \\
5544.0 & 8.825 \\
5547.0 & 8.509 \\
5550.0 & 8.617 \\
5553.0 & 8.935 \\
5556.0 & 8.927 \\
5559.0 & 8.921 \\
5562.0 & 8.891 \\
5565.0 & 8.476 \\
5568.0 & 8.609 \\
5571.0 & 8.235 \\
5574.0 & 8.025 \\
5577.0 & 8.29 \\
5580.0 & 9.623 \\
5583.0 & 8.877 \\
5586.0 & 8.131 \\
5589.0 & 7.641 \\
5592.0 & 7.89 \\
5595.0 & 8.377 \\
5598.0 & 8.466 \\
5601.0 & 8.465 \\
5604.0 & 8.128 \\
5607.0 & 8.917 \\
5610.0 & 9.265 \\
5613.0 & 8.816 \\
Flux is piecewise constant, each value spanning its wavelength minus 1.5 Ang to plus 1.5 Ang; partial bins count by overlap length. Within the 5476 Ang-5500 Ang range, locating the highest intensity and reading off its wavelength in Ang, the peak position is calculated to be 5496.0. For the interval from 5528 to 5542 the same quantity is 5535.0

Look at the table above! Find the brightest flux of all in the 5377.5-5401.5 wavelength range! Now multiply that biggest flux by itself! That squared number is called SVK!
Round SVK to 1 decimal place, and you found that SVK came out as 82.4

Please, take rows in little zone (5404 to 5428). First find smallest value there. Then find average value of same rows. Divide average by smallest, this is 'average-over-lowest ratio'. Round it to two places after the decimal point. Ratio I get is 1.12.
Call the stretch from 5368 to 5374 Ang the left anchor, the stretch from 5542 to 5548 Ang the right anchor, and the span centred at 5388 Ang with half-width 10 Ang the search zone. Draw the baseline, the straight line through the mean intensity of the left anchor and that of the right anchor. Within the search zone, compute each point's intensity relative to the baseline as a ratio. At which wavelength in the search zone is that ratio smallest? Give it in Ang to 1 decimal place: 5397.0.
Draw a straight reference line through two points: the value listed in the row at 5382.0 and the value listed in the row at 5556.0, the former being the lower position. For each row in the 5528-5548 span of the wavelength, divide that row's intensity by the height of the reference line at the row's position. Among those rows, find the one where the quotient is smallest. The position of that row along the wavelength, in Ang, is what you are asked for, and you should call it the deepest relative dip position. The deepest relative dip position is 5532.0 Ang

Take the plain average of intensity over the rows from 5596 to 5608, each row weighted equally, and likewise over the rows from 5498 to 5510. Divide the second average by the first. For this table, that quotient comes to 1.00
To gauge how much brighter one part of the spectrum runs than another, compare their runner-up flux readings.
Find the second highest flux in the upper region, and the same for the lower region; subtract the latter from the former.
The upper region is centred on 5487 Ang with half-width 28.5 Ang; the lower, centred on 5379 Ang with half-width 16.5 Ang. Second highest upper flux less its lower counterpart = -0.13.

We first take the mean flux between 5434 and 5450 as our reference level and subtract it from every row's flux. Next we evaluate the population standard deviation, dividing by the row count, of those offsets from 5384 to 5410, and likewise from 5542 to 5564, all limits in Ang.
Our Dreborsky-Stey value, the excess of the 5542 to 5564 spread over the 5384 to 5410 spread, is -0.34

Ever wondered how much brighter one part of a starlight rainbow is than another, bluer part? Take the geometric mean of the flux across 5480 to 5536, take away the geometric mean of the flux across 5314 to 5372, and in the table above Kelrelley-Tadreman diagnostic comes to 0.17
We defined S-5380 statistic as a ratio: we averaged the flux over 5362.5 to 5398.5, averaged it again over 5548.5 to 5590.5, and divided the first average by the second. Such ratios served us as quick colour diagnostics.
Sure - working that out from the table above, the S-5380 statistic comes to 0.98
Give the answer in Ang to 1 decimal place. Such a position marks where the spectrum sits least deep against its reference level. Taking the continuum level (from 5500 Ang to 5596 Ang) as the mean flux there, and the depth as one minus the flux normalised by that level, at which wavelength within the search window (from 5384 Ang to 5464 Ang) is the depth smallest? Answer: 5421.0 Ang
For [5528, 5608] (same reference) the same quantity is 5580.0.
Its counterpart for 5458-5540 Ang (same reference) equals 5496.0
